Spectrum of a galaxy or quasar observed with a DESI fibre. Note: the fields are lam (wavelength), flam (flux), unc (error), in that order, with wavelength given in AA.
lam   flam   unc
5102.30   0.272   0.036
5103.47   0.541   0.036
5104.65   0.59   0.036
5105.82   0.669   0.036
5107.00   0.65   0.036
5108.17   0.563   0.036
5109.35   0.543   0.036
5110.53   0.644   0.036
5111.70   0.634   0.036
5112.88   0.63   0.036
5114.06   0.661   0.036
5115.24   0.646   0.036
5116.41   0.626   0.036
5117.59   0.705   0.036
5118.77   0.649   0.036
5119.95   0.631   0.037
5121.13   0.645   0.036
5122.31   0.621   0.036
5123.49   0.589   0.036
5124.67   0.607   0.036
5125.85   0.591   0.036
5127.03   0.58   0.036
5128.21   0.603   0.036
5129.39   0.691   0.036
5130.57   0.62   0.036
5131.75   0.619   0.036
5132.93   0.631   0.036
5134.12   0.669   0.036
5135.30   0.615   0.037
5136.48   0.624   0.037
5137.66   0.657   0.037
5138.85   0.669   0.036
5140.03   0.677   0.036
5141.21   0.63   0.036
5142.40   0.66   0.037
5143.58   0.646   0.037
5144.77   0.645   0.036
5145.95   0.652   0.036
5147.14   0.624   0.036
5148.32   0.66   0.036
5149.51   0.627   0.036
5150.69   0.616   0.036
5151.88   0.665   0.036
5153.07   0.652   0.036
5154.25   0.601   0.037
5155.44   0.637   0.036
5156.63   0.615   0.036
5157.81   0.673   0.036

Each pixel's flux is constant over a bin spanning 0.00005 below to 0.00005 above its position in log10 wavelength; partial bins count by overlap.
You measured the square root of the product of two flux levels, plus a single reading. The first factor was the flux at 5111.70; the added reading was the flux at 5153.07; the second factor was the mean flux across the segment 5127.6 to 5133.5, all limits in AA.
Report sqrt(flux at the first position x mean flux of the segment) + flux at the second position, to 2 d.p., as 1.29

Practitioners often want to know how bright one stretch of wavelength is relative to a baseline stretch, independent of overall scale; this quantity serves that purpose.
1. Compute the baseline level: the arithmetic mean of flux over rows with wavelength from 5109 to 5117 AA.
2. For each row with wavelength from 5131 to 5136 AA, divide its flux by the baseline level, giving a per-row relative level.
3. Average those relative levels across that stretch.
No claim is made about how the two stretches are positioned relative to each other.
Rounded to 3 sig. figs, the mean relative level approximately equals 1.01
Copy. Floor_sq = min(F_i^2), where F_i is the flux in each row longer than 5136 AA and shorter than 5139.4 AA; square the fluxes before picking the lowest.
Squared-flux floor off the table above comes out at 0.39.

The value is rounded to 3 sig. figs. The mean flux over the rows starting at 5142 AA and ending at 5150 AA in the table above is 0.645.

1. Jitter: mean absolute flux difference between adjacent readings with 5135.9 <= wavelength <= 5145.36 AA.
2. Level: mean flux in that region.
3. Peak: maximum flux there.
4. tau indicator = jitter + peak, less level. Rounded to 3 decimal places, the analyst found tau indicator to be 0.047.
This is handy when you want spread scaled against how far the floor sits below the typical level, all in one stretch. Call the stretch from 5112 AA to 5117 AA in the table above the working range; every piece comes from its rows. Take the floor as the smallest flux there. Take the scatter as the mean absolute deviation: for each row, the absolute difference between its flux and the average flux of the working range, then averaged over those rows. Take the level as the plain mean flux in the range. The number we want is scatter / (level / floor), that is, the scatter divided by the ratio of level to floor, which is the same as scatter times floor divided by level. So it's 0.012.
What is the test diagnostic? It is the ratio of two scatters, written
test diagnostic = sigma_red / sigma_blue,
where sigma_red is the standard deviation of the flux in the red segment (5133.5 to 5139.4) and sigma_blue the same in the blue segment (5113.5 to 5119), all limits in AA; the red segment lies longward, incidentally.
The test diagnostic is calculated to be 0.87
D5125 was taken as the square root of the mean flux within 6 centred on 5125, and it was 0.773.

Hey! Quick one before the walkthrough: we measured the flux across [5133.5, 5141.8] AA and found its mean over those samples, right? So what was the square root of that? 0.805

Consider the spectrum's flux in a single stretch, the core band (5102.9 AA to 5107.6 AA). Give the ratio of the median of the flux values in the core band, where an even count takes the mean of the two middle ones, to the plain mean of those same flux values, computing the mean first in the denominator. 1.01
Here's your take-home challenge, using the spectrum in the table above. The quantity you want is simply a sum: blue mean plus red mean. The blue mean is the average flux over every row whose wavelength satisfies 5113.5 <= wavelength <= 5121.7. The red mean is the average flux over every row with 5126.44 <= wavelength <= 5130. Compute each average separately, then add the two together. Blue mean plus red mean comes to 1.28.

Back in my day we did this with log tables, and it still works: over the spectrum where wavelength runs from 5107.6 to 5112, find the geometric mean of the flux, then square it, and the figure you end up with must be 0.353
